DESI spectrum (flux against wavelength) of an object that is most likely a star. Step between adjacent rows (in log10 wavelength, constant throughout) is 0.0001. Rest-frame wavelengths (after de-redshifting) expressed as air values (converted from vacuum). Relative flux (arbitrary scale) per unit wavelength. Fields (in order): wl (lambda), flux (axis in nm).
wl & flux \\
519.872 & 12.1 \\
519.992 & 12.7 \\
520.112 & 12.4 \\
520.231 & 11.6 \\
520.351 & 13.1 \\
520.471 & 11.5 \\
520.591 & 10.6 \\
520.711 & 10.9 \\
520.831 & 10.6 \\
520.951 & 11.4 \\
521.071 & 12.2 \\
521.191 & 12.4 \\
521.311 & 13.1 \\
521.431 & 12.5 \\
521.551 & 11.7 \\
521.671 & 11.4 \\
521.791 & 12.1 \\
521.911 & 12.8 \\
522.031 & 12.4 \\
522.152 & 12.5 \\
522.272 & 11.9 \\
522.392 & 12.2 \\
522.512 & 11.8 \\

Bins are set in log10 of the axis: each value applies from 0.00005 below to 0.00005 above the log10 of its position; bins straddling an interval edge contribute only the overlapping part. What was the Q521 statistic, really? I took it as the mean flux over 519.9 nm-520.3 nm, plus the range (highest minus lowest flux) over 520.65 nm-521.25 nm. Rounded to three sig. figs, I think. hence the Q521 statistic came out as 14.0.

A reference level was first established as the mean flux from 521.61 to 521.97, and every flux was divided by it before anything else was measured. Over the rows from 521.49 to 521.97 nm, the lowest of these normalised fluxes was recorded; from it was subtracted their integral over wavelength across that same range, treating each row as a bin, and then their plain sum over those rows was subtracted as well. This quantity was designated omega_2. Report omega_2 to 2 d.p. -3.50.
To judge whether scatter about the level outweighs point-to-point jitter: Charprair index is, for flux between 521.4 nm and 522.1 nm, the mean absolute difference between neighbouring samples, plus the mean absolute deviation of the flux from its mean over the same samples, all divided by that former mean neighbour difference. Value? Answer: 1.72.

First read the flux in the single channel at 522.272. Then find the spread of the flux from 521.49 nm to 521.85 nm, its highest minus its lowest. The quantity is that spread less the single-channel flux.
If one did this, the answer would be -11.2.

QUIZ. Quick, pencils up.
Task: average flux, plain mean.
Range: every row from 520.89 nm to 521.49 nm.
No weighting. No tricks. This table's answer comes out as 12.3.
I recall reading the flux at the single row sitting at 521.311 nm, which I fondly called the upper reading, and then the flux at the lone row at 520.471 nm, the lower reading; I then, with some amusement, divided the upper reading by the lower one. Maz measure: 1.14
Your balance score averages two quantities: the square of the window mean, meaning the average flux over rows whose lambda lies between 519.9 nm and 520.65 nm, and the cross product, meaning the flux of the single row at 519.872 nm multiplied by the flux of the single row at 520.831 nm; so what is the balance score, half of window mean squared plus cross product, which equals 136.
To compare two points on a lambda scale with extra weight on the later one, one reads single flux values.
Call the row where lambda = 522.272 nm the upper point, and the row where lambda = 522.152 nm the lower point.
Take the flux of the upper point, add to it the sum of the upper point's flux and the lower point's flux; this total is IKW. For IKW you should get 36.3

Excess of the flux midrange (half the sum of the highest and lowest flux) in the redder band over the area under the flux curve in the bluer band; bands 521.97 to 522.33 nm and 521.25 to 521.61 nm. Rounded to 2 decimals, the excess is 7.72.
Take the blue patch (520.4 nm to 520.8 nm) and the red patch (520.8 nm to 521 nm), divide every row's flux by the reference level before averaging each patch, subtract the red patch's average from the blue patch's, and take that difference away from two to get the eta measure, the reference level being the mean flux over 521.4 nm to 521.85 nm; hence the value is 2.00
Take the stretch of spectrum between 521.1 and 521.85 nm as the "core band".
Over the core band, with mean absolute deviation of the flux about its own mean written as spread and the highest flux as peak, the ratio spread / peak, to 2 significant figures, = 0.036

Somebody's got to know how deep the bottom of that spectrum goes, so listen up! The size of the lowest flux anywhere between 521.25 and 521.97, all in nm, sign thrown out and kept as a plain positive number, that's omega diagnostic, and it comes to 11.4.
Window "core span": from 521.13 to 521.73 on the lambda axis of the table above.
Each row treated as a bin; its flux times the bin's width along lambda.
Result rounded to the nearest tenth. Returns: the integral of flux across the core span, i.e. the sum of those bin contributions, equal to 7.3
